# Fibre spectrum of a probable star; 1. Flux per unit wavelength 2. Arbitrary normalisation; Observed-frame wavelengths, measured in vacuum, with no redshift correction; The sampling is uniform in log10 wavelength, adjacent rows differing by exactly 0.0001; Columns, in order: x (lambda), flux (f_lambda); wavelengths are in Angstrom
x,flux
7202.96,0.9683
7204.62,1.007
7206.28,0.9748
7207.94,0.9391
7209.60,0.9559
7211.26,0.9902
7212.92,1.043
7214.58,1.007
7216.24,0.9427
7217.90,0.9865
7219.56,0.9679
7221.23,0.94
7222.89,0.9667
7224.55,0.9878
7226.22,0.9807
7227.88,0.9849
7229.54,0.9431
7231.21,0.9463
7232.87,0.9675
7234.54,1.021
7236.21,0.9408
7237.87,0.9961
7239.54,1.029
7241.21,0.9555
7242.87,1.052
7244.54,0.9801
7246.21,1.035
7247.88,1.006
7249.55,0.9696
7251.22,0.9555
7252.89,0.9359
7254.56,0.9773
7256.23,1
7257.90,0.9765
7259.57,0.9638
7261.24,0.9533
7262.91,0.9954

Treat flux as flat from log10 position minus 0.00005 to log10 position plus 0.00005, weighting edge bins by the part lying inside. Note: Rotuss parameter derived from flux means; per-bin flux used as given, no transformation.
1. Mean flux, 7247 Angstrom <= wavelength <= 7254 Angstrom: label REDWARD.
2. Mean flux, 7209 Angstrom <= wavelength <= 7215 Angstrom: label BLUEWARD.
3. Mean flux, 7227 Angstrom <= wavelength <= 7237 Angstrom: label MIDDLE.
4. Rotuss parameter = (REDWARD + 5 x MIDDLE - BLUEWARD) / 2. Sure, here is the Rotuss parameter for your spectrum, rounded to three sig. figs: 2.40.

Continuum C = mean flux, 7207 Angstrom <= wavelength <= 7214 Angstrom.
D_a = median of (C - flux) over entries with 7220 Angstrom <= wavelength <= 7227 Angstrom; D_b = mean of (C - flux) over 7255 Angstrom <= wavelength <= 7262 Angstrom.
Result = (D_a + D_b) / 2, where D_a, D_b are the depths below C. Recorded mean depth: 0.009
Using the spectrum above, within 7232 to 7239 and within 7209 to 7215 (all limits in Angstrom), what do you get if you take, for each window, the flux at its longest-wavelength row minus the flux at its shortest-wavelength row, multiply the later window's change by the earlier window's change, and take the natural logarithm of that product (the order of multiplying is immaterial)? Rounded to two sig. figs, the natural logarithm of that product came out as -6.5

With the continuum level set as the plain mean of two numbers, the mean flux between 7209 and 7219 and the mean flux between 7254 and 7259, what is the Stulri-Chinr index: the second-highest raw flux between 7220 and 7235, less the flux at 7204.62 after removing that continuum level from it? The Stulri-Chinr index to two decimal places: 0.97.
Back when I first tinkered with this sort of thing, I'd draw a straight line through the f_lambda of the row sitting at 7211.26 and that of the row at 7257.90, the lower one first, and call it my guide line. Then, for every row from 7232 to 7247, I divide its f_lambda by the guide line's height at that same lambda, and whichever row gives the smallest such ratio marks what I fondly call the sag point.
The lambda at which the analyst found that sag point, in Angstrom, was 7236.21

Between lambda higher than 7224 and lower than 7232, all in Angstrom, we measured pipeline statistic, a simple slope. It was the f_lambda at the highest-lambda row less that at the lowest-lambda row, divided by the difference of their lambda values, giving -0.006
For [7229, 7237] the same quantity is 0.000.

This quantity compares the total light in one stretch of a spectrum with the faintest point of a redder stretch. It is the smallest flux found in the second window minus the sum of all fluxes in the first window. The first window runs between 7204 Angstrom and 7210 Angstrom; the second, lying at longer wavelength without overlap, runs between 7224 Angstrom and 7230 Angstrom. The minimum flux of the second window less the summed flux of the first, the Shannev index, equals -2.93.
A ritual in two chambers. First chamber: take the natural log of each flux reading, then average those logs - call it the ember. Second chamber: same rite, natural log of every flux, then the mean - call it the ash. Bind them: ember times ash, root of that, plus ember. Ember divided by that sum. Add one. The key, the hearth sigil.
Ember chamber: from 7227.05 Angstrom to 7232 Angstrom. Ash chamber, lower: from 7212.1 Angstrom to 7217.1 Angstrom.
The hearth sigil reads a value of 2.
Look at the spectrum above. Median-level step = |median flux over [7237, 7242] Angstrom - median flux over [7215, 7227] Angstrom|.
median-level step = 0.028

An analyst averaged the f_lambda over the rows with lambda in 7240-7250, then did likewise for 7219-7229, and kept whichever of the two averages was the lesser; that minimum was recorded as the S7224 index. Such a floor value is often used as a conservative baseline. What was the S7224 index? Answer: 0.971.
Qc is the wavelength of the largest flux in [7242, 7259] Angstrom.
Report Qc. 7242.87 Angstrom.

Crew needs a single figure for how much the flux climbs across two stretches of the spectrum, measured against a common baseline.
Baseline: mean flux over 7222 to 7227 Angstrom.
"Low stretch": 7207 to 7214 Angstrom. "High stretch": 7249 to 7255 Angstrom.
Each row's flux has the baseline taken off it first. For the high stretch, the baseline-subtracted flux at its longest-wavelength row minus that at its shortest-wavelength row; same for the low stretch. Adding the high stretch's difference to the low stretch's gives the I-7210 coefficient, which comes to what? 0.11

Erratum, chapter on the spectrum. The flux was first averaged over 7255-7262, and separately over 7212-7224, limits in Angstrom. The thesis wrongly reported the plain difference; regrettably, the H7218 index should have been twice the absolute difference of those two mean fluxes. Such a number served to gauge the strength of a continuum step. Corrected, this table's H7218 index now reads 0.011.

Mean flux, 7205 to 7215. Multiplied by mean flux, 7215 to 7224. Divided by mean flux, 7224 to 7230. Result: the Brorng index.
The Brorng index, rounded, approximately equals 0.97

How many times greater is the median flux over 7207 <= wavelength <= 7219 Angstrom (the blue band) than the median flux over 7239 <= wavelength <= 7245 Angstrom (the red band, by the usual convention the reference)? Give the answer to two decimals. 0.98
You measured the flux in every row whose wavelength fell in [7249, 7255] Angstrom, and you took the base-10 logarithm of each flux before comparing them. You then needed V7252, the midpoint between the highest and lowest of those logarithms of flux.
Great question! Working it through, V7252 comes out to -0.019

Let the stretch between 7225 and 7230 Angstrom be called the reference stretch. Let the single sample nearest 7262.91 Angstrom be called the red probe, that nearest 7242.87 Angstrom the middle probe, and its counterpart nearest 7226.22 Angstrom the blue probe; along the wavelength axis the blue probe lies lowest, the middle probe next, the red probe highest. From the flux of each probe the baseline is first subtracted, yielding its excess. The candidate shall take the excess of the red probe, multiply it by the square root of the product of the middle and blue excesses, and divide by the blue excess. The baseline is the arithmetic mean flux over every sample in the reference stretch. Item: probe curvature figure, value 0.07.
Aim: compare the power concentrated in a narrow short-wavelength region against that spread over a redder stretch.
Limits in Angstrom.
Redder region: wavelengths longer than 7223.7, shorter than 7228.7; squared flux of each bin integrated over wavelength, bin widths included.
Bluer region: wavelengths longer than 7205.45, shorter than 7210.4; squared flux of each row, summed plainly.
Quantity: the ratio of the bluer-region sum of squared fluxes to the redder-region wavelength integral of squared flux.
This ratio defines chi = 0.57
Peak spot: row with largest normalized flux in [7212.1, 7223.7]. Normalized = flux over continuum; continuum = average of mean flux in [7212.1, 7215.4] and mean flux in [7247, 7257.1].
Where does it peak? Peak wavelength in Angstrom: 7212.92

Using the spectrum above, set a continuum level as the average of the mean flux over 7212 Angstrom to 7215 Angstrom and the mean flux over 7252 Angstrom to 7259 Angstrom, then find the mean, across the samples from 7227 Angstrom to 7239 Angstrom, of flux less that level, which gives -0.027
